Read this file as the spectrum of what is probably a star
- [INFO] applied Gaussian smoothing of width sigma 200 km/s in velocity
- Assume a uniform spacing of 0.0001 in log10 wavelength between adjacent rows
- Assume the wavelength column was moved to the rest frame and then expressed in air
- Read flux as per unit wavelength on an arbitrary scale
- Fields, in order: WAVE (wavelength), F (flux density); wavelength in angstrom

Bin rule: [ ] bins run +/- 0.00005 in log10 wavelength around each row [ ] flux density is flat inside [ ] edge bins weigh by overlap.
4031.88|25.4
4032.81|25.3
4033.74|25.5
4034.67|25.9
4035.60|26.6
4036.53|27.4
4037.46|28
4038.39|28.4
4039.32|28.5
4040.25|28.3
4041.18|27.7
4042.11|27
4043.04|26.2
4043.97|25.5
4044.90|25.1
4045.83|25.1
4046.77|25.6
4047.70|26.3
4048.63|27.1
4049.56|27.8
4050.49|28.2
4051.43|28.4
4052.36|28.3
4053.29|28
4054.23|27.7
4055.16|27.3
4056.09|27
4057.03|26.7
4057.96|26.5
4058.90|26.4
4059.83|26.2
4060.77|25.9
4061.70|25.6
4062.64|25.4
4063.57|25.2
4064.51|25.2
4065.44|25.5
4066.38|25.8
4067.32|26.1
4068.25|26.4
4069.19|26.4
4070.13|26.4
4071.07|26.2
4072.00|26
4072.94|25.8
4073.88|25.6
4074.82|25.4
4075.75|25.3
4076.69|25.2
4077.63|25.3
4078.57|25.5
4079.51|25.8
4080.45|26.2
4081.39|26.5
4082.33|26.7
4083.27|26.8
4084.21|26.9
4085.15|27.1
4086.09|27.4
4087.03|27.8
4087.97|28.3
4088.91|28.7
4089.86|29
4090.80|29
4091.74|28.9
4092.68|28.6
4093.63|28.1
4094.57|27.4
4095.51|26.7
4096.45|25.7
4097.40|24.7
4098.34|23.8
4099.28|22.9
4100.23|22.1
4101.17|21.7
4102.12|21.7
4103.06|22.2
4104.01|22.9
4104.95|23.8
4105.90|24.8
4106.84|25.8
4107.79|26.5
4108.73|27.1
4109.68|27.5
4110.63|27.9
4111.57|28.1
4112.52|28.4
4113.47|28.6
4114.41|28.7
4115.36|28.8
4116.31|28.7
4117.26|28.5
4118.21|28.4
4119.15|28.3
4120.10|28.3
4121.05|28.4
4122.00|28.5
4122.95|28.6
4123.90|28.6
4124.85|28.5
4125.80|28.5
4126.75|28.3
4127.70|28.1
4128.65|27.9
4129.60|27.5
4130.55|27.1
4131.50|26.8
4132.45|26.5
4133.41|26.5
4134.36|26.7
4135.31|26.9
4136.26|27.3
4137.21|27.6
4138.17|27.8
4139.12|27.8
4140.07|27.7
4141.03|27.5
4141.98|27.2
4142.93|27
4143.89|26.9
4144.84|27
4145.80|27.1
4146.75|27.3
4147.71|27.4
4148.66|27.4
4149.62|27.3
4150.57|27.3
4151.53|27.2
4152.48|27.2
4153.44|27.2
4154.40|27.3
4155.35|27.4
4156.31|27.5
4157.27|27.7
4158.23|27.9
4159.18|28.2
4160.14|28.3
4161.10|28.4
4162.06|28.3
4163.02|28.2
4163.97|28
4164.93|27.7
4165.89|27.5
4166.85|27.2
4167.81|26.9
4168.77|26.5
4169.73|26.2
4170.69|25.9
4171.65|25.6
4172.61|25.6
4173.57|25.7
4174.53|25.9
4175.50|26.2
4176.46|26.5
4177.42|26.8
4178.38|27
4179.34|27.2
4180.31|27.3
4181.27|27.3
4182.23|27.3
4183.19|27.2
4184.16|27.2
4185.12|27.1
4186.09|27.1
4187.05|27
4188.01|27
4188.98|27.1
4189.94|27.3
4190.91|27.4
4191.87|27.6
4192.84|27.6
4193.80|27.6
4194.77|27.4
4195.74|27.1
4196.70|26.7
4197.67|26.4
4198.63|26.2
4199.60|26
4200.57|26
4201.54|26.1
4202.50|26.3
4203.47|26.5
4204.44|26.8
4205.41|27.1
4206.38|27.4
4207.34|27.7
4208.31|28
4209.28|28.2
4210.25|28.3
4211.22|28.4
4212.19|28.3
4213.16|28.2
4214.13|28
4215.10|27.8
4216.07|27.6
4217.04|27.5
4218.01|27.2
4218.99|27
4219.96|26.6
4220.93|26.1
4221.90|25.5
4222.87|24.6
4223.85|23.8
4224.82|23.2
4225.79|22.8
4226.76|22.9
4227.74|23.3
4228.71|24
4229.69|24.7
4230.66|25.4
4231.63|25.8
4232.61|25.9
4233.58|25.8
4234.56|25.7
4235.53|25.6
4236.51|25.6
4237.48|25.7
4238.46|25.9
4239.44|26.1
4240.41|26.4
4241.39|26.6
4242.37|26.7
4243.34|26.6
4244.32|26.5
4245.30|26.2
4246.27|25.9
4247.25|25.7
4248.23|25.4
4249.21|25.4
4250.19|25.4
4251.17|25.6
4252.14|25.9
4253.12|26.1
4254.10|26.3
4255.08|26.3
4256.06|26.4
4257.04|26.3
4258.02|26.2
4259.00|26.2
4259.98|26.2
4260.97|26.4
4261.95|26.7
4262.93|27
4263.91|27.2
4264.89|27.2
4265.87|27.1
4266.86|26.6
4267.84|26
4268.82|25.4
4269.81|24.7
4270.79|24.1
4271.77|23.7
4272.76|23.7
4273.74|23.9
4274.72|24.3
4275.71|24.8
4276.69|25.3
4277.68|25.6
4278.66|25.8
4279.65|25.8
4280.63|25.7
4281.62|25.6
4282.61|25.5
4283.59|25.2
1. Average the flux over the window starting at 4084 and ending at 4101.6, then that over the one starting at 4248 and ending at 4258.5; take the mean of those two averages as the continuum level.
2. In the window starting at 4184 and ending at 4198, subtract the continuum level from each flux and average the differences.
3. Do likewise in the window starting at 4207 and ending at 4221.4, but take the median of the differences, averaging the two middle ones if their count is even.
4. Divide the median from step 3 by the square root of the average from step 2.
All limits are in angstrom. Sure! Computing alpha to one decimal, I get 1.6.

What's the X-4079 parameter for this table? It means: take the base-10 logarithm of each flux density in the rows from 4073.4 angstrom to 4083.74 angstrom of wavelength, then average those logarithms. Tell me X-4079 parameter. 1.412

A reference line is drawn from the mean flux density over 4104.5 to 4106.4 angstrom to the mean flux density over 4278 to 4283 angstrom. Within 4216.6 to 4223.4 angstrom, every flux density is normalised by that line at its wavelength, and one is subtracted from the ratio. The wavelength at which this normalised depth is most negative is 4222.87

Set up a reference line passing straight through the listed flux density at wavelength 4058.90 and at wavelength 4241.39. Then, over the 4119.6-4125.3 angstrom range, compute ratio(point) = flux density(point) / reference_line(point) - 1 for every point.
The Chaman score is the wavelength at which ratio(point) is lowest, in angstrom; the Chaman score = 4120.10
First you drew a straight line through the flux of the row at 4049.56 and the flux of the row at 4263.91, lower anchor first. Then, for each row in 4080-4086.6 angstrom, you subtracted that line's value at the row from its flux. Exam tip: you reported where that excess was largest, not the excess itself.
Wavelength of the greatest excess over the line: 4086.09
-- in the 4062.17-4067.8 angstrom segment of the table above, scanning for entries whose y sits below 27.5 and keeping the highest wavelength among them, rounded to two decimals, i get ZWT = 4067.32 angstrom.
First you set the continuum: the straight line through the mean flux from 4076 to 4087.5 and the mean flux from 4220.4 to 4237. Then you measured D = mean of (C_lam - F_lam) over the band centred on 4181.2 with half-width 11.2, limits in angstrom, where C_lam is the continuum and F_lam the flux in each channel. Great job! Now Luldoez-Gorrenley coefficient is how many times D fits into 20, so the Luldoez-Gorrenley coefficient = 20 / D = -13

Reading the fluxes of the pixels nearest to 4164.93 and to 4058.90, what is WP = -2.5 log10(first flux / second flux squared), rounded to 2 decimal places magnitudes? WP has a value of 3.50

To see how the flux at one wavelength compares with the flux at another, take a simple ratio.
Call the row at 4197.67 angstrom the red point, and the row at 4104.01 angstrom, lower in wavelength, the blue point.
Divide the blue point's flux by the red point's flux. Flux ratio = 0.87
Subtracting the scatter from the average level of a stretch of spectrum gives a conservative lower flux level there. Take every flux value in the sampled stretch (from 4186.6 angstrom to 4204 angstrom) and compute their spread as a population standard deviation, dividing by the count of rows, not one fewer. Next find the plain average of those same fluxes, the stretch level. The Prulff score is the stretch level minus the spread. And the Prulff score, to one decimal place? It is 26.3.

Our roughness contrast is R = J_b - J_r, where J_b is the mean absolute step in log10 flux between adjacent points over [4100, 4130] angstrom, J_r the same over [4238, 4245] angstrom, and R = 0.0024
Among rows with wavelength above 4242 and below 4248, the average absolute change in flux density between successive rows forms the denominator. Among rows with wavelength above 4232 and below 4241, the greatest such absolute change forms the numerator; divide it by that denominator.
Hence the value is 1.5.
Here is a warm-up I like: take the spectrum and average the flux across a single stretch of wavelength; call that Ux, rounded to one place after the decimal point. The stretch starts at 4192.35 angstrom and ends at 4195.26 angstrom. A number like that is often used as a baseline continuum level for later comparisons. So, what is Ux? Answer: 27.5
